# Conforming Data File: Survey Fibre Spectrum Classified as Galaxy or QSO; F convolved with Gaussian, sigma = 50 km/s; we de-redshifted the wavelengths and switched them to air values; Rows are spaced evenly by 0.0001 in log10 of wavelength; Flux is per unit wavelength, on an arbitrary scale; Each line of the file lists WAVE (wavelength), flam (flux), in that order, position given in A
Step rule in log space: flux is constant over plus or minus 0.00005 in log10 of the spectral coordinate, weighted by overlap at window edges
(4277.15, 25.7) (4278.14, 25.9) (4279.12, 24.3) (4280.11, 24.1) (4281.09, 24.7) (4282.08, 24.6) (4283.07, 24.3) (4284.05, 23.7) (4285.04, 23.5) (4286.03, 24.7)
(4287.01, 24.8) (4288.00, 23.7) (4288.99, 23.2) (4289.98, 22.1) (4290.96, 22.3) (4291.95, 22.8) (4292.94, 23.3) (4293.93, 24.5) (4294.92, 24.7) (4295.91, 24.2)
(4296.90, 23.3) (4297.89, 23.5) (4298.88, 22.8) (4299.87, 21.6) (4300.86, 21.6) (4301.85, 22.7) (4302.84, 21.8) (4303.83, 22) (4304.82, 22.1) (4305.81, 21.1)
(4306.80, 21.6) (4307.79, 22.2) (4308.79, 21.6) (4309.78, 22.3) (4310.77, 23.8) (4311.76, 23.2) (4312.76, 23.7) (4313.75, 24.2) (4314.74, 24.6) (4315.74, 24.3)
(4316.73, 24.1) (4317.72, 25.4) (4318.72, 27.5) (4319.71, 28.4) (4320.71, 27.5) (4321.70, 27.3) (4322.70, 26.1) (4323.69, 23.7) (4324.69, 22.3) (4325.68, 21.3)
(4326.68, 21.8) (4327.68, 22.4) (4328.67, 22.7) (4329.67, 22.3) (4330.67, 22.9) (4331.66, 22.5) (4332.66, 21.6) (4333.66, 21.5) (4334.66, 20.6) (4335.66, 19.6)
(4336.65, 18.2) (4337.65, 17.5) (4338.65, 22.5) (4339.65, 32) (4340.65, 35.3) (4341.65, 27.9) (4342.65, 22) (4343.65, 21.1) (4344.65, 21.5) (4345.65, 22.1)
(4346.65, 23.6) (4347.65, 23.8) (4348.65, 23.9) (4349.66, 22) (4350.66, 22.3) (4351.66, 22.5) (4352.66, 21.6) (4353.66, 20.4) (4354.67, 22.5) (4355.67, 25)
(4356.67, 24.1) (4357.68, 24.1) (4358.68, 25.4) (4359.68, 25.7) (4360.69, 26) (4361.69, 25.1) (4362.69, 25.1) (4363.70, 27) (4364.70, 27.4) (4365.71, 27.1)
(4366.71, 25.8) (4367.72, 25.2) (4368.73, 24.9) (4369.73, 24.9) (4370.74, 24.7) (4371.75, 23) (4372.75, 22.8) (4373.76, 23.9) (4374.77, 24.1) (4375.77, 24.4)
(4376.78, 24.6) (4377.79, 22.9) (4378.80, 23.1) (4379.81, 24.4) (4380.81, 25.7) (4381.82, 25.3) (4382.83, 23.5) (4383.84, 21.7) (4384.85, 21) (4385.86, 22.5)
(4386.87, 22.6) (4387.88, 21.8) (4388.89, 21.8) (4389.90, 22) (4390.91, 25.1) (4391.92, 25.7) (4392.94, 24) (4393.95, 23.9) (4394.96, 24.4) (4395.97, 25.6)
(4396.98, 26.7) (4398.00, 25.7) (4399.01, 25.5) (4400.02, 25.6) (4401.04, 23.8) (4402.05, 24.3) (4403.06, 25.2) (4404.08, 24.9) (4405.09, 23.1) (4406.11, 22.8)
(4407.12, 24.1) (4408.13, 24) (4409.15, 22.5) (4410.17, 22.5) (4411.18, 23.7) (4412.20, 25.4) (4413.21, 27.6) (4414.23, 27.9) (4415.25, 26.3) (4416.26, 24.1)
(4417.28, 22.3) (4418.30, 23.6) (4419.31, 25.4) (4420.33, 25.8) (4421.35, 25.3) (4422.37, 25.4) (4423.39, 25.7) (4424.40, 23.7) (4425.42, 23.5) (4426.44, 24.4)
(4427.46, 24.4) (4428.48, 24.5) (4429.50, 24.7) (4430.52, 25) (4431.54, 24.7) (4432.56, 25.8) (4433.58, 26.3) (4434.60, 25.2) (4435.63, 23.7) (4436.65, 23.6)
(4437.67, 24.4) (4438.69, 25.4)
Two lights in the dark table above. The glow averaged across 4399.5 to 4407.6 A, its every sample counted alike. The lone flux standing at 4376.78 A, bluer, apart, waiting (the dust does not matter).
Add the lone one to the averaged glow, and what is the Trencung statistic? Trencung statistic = 48.8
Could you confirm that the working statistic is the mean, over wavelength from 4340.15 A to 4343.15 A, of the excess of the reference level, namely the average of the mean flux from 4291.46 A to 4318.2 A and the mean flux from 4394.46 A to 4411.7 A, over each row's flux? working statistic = -4.7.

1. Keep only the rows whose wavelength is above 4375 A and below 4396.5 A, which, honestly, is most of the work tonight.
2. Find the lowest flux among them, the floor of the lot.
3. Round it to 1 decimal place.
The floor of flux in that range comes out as 21.0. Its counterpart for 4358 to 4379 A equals 22.8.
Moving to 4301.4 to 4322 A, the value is 21.1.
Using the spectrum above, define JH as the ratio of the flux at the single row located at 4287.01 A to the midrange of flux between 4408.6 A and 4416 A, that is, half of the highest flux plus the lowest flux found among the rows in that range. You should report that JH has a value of 0.98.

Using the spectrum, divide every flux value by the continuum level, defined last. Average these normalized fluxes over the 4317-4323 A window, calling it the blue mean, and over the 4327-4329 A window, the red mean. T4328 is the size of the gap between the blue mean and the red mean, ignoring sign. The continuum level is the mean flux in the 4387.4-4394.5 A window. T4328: 0.19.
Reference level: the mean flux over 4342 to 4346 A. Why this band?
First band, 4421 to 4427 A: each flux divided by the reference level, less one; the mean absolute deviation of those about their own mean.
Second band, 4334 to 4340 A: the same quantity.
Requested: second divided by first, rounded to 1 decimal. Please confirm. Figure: 4.6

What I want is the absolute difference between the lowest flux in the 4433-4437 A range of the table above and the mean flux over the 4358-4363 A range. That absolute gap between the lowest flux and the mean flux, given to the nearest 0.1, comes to 1.9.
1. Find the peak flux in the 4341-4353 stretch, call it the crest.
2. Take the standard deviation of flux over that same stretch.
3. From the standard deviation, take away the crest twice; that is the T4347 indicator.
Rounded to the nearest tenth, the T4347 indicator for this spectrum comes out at -54.0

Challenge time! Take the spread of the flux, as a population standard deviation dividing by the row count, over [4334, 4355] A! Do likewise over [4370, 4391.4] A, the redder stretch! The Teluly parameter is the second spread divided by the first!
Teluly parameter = 0.3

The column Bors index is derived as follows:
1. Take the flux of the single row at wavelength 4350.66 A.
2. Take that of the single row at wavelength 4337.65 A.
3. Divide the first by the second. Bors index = 1.27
